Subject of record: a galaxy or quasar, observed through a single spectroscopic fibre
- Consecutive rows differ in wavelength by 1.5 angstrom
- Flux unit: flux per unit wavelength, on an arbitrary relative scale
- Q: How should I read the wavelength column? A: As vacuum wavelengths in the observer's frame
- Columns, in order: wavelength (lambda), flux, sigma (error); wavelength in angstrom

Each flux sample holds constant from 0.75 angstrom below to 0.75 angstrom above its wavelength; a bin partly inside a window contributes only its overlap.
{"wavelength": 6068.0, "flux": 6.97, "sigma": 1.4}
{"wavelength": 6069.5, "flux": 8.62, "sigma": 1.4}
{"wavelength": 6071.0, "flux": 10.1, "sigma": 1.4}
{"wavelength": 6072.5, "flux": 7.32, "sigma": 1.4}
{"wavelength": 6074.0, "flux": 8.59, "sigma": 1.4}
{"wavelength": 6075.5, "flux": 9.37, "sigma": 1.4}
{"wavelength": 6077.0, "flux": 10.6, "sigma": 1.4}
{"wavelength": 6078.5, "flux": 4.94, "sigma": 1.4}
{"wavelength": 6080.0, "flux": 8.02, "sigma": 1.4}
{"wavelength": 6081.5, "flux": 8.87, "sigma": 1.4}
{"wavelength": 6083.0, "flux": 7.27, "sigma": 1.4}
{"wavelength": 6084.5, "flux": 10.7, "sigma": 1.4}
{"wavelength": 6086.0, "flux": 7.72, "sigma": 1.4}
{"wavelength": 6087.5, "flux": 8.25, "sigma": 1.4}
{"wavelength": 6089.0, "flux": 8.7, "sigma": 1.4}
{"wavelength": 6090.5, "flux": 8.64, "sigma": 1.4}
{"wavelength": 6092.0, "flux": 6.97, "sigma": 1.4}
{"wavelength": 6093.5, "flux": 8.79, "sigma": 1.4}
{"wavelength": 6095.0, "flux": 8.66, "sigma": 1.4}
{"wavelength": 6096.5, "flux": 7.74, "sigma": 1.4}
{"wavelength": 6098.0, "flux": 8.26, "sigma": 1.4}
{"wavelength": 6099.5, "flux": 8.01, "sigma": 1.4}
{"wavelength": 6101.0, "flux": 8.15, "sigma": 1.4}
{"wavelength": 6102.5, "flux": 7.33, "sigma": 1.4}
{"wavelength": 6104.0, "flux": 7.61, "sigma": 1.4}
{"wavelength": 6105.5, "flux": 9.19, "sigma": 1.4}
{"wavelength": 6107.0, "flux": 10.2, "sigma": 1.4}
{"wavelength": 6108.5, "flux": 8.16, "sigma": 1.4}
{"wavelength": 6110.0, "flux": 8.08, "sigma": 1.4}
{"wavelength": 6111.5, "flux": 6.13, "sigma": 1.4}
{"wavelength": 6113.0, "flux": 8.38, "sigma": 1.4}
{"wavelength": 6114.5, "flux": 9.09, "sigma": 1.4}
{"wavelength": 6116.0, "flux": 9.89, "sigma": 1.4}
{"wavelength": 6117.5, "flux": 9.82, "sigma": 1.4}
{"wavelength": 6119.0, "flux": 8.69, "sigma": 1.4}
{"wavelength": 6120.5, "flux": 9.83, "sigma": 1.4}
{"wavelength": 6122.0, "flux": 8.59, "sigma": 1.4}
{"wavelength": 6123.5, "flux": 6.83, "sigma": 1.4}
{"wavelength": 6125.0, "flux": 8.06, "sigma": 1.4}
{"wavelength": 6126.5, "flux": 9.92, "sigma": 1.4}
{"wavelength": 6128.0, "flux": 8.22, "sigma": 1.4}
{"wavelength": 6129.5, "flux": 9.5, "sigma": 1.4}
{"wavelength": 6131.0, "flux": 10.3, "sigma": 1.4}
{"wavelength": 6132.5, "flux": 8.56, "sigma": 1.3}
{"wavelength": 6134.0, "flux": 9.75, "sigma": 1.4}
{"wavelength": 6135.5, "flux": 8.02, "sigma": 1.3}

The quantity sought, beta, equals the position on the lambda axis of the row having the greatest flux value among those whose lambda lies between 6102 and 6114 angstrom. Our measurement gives 6107.0 angstrom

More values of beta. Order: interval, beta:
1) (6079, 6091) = 6084.5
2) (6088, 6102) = 6093.5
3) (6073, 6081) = 6077.0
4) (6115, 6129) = 6126.5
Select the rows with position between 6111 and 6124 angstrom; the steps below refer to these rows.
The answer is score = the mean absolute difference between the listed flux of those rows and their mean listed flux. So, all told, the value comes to 0.98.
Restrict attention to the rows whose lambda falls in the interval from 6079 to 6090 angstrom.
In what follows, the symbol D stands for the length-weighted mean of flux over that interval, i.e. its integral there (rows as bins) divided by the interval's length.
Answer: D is 8.4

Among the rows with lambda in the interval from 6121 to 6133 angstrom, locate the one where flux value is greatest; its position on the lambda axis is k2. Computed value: 6131.0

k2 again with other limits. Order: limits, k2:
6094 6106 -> 6105.5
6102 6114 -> 6107.0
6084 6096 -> 6084.5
